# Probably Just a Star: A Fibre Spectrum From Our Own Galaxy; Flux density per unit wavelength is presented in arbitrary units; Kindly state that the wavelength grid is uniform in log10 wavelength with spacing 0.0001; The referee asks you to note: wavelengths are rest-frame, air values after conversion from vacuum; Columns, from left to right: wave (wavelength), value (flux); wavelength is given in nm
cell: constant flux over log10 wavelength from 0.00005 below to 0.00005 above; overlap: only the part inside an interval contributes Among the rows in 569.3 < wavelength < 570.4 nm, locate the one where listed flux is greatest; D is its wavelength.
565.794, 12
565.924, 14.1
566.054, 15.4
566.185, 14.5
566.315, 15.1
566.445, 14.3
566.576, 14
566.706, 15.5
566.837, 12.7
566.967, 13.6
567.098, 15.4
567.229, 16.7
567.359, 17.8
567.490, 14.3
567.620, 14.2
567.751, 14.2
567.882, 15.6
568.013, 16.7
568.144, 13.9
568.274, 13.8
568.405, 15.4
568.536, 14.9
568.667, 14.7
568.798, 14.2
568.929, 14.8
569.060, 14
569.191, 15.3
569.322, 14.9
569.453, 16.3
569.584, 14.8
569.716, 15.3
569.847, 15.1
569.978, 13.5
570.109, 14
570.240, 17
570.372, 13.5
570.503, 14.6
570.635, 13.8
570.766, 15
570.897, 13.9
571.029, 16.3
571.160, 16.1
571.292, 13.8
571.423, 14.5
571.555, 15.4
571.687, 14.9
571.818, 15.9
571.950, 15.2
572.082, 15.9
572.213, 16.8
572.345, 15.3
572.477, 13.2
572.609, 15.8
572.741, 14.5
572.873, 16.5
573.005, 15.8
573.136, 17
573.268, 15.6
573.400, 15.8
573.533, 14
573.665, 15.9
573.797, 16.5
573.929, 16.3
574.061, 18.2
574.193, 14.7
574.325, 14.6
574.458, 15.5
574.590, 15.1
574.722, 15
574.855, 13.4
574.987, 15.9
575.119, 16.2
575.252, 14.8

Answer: 570.240 nm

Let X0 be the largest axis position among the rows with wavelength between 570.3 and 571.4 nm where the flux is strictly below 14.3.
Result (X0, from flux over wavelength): 571.292 nm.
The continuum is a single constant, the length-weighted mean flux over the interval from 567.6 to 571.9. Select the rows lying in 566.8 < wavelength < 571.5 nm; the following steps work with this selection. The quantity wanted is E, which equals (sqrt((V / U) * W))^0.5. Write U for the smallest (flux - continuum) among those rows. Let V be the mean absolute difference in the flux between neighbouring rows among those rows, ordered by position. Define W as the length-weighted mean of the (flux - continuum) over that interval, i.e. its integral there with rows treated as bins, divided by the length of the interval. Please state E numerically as 0.10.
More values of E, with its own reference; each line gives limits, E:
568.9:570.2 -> 0.34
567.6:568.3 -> 0.46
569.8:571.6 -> 0.61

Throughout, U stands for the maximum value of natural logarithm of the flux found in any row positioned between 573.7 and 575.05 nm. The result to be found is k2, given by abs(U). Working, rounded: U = 2.90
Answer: 2.90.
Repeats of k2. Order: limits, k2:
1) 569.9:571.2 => 2.83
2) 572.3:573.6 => 2.83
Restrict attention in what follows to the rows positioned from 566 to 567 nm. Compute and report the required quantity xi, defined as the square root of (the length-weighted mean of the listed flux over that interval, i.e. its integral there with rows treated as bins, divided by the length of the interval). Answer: 3.80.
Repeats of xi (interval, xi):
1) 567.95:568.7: 3.86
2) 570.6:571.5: 3.85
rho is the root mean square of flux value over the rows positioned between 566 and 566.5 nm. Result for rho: 14.8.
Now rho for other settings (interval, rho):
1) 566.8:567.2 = 13.9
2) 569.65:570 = 14.7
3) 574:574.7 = 15.7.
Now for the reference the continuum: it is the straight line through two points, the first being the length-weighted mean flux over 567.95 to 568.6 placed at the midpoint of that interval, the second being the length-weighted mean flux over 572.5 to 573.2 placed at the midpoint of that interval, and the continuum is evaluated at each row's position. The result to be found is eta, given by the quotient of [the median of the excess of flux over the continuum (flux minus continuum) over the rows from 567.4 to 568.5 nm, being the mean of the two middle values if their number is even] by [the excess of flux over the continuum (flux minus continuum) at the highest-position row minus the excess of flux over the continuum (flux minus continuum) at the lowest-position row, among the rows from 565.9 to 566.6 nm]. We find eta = 2.6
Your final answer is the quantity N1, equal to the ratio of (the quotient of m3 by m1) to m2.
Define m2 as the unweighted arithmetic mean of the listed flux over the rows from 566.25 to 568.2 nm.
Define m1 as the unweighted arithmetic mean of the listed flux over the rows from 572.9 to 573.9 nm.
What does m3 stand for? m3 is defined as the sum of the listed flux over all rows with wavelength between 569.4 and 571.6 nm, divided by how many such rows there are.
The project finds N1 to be 0.063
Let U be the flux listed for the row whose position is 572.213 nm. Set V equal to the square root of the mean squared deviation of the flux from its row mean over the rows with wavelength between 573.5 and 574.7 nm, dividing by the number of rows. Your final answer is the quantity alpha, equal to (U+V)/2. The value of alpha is 9.0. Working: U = 16.8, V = 1.19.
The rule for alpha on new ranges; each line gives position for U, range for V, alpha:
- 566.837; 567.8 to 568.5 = 6.9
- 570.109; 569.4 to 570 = 7.5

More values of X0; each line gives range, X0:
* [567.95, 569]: 568.798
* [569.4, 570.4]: 570.372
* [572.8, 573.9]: 573.533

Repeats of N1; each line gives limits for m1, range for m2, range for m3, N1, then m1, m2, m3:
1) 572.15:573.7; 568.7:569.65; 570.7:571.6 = 0.065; 15.5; 14.9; 15.0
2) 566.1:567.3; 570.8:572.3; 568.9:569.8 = 0.067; 14.6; 15.3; 15.1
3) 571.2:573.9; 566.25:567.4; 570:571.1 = 0.064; 15.4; 15.0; 14.8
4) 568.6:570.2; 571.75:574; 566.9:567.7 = 0.066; 14.7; 15.6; 15.3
